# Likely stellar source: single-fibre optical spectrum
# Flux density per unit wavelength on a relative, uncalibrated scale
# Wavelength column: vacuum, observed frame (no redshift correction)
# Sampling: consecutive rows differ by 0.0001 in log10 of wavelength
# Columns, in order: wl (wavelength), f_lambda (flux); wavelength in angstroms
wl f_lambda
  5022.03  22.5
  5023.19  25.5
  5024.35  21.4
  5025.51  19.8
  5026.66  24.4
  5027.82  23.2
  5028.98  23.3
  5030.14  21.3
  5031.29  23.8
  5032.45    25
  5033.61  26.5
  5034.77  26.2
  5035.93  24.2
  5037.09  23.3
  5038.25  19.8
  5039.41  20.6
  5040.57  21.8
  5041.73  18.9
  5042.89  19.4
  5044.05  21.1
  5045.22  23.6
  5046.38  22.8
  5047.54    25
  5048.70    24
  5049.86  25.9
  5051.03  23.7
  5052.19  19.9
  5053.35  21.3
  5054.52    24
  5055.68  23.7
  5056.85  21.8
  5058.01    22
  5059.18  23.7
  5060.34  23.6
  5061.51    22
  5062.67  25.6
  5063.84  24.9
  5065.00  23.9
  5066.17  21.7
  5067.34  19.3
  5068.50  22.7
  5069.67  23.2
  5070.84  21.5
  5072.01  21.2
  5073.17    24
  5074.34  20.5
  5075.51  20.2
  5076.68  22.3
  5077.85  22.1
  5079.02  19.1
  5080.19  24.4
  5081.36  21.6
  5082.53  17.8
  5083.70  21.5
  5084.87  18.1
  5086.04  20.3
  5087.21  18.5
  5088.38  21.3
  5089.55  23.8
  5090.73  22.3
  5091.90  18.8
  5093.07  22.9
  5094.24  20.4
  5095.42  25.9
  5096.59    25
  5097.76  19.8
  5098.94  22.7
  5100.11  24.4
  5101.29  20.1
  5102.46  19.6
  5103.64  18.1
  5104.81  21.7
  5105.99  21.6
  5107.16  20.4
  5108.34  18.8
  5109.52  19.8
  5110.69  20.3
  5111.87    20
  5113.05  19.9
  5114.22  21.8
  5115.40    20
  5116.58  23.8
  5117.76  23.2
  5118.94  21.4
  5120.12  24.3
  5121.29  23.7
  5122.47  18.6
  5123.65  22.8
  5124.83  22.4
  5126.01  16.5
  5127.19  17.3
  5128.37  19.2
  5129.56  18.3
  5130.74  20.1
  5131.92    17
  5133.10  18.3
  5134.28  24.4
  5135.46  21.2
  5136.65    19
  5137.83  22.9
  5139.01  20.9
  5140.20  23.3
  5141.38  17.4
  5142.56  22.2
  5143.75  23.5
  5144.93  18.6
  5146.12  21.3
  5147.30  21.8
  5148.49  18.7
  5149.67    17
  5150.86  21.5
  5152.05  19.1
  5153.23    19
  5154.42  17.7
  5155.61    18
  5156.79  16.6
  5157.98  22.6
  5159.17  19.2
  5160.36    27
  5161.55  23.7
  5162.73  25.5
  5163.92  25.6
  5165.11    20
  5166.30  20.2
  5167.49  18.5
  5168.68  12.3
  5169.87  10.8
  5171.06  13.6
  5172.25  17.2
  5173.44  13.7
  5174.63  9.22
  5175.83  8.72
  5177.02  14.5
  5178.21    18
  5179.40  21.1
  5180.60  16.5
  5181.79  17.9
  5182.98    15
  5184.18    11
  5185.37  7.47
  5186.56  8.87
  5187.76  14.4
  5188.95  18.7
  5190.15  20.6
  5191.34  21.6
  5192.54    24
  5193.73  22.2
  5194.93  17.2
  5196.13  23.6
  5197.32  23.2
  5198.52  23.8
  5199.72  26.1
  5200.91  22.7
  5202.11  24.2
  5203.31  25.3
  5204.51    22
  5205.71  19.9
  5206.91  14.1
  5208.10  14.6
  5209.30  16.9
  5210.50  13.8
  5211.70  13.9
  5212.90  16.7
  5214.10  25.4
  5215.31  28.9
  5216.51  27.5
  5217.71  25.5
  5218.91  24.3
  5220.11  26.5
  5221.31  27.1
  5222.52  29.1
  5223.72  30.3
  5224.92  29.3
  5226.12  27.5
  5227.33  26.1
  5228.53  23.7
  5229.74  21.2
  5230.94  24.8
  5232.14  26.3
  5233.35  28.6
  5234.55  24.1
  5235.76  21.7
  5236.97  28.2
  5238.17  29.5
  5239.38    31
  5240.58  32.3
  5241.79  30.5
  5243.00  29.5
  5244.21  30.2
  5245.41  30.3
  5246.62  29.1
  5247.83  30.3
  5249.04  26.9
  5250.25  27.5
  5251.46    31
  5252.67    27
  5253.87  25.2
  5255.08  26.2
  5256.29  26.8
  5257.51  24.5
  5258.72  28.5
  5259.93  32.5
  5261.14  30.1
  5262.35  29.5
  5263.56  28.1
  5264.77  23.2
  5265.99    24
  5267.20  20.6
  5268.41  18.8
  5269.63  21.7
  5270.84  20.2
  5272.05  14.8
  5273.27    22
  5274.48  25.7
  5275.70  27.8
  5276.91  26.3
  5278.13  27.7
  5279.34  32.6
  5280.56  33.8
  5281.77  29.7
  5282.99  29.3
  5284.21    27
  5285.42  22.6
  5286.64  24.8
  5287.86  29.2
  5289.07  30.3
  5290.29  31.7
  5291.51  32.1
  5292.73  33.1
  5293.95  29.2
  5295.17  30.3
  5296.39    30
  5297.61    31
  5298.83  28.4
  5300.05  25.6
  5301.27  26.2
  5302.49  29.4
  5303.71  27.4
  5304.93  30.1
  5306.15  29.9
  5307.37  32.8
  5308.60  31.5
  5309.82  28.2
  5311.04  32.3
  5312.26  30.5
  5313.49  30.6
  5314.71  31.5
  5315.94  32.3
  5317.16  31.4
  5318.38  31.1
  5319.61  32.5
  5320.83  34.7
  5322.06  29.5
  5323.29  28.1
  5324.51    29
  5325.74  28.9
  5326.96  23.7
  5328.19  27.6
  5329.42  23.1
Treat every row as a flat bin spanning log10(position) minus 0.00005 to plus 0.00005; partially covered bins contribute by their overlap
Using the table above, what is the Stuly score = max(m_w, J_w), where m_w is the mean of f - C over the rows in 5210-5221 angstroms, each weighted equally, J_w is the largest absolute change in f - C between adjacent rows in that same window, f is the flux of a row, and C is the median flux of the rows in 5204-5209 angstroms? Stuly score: 8.7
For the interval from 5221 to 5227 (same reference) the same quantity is 11.4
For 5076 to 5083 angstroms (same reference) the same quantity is 5.3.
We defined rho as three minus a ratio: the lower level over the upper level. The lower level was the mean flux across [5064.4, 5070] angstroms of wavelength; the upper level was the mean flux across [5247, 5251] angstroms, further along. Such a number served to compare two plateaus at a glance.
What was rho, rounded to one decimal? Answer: 2.2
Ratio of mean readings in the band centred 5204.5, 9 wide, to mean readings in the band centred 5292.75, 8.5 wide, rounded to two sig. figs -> 0.66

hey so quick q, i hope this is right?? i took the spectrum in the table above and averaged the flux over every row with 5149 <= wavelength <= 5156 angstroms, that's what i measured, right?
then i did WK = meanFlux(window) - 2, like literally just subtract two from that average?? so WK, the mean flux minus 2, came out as 16.7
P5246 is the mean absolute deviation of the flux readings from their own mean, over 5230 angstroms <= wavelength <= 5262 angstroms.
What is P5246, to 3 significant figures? 2.23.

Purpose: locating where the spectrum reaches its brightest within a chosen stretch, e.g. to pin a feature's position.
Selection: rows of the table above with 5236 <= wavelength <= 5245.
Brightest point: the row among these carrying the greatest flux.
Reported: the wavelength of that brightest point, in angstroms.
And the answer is 5240.58 angstroms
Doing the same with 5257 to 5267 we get 5259.93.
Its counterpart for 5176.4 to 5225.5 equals 5223.72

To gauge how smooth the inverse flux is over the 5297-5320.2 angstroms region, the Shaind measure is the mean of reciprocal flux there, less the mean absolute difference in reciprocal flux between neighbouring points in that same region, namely 0.0313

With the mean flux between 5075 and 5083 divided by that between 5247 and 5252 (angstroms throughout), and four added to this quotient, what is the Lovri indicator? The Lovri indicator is 4.73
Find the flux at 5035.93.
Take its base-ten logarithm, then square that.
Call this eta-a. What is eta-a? 1.91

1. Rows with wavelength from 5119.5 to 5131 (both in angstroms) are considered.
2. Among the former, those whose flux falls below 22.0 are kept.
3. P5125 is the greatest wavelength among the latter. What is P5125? 5130.74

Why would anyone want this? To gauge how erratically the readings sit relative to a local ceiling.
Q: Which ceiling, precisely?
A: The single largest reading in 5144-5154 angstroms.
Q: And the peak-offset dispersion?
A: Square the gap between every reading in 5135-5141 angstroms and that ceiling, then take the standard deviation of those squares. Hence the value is 3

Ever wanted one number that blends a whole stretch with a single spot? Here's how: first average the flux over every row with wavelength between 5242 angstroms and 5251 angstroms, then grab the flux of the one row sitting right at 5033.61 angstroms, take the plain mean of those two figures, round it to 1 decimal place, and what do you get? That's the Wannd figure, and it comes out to 27.8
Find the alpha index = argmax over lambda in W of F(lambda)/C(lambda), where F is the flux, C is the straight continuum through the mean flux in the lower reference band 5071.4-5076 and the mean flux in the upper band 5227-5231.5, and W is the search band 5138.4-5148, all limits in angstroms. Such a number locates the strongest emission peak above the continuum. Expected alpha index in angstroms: 5143.75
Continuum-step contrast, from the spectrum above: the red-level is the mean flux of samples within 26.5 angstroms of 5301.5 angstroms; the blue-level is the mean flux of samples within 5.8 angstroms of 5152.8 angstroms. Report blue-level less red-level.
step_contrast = -10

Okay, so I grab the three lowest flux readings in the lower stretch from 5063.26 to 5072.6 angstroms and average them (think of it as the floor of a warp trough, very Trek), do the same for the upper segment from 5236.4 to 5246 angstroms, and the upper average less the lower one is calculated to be 8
